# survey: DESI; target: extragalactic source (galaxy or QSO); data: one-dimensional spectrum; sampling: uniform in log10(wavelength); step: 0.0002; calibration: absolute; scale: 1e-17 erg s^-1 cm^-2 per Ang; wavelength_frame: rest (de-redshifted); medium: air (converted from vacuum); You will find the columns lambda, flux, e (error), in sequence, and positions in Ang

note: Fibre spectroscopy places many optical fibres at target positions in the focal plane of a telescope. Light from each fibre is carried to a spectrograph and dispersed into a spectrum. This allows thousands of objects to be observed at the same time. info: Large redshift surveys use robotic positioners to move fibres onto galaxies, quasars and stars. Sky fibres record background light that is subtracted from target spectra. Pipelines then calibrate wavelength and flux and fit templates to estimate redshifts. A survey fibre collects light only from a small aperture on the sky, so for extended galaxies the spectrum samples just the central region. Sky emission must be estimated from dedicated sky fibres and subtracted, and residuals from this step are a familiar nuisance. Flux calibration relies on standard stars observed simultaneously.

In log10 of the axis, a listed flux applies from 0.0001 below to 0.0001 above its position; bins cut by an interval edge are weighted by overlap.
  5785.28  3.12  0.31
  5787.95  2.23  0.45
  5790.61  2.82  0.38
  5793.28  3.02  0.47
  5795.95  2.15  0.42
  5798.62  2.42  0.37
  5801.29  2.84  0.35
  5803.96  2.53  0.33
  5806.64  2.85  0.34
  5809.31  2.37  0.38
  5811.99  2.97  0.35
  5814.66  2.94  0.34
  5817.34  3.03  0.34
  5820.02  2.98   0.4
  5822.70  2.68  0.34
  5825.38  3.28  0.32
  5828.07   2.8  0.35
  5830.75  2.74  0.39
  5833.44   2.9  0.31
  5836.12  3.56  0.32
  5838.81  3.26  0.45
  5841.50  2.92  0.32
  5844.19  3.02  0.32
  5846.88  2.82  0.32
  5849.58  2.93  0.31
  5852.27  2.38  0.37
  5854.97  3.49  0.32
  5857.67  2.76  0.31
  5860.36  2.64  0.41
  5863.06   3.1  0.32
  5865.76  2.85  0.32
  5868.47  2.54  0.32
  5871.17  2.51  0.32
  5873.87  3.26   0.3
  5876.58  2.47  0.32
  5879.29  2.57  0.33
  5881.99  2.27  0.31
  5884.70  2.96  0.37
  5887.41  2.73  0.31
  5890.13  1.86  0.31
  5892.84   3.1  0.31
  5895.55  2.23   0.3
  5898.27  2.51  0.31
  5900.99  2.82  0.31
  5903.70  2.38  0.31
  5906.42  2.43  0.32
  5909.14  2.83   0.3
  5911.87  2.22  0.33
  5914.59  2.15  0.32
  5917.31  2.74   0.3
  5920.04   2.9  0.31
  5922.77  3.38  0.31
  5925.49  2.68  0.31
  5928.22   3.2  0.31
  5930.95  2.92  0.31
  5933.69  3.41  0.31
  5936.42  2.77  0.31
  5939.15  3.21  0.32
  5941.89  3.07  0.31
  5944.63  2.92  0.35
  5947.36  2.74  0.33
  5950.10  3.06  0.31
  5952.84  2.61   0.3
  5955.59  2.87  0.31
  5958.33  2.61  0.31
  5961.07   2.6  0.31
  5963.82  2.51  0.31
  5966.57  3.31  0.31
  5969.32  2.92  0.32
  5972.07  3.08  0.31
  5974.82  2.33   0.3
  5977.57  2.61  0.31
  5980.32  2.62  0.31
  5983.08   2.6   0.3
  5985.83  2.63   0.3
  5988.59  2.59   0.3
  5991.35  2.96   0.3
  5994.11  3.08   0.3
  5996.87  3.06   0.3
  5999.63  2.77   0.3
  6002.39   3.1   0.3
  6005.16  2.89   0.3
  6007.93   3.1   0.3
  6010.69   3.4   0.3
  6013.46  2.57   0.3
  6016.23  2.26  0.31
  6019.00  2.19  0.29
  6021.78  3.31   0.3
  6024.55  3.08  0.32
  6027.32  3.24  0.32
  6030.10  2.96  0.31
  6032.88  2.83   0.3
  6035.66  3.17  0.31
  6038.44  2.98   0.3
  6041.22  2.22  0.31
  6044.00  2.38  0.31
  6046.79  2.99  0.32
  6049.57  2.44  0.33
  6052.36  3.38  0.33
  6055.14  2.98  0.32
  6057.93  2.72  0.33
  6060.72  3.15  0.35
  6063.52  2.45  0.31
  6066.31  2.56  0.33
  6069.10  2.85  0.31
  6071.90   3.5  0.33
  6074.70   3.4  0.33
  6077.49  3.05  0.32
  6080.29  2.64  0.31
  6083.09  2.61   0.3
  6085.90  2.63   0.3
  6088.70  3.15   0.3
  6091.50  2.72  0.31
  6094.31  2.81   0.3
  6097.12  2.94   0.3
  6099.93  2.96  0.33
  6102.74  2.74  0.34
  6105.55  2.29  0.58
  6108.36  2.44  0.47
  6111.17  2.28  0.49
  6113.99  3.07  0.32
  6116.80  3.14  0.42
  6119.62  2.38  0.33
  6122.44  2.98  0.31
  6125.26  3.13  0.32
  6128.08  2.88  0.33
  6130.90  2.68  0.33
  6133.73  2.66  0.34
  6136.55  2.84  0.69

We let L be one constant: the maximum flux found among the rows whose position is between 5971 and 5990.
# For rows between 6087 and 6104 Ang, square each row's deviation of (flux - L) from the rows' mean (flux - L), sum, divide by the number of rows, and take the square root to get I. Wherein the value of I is 0.15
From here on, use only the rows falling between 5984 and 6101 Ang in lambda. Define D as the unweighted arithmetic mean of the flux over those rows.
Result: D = 2.874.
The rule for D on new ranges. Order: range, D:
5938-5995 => 2.806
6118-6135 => 2.785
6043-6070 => 2.790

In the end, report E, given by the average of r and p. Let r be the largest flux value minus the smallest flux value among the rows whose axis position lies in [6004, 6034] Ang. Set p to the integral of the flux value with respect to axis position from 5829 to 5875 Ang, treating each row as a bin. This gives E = 68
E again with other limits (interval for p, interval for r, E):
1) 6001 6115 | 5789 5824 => 162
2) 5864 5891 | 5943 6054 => 36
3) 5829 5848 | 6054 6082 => 29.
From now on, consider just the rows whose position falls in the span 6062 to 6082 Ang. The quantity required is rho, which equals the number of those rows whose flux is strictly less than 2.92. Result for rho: 4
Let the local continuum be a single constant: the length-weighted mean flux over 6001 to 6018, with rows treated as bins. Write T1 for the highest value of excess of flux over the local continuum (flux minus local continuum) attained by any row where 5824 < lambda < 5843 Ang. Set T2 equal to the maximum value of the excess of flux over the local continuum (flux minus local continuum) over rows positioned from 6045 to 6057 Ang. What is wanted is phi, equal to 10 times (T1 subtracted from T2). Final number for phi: -2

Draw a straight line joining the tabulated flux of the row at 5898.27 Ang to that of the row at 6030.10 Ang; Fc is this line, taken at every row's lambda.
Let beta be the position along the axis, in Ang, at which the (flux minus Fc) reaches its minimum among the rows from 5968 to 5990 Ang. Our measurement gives 5974.82 Ang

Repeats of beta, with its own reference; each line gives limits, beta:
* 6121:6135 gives 6133.73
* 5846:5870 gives 5852.27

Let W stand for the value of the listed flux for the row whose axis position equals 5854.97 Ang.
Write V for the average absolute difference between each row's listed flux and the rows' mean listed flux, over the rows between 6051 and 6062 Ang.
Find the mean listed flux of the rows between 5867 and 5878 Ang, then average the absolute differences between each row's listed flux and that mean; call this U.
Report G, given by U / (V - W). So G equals -0.086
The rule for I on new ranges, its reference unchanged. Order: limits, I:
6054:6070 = 0.24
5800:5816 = 0.22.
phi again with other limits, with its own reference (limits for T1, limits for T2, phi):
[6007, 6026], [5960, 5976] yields -1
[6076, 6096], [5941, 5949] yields -1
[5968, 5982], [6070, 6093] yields 4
